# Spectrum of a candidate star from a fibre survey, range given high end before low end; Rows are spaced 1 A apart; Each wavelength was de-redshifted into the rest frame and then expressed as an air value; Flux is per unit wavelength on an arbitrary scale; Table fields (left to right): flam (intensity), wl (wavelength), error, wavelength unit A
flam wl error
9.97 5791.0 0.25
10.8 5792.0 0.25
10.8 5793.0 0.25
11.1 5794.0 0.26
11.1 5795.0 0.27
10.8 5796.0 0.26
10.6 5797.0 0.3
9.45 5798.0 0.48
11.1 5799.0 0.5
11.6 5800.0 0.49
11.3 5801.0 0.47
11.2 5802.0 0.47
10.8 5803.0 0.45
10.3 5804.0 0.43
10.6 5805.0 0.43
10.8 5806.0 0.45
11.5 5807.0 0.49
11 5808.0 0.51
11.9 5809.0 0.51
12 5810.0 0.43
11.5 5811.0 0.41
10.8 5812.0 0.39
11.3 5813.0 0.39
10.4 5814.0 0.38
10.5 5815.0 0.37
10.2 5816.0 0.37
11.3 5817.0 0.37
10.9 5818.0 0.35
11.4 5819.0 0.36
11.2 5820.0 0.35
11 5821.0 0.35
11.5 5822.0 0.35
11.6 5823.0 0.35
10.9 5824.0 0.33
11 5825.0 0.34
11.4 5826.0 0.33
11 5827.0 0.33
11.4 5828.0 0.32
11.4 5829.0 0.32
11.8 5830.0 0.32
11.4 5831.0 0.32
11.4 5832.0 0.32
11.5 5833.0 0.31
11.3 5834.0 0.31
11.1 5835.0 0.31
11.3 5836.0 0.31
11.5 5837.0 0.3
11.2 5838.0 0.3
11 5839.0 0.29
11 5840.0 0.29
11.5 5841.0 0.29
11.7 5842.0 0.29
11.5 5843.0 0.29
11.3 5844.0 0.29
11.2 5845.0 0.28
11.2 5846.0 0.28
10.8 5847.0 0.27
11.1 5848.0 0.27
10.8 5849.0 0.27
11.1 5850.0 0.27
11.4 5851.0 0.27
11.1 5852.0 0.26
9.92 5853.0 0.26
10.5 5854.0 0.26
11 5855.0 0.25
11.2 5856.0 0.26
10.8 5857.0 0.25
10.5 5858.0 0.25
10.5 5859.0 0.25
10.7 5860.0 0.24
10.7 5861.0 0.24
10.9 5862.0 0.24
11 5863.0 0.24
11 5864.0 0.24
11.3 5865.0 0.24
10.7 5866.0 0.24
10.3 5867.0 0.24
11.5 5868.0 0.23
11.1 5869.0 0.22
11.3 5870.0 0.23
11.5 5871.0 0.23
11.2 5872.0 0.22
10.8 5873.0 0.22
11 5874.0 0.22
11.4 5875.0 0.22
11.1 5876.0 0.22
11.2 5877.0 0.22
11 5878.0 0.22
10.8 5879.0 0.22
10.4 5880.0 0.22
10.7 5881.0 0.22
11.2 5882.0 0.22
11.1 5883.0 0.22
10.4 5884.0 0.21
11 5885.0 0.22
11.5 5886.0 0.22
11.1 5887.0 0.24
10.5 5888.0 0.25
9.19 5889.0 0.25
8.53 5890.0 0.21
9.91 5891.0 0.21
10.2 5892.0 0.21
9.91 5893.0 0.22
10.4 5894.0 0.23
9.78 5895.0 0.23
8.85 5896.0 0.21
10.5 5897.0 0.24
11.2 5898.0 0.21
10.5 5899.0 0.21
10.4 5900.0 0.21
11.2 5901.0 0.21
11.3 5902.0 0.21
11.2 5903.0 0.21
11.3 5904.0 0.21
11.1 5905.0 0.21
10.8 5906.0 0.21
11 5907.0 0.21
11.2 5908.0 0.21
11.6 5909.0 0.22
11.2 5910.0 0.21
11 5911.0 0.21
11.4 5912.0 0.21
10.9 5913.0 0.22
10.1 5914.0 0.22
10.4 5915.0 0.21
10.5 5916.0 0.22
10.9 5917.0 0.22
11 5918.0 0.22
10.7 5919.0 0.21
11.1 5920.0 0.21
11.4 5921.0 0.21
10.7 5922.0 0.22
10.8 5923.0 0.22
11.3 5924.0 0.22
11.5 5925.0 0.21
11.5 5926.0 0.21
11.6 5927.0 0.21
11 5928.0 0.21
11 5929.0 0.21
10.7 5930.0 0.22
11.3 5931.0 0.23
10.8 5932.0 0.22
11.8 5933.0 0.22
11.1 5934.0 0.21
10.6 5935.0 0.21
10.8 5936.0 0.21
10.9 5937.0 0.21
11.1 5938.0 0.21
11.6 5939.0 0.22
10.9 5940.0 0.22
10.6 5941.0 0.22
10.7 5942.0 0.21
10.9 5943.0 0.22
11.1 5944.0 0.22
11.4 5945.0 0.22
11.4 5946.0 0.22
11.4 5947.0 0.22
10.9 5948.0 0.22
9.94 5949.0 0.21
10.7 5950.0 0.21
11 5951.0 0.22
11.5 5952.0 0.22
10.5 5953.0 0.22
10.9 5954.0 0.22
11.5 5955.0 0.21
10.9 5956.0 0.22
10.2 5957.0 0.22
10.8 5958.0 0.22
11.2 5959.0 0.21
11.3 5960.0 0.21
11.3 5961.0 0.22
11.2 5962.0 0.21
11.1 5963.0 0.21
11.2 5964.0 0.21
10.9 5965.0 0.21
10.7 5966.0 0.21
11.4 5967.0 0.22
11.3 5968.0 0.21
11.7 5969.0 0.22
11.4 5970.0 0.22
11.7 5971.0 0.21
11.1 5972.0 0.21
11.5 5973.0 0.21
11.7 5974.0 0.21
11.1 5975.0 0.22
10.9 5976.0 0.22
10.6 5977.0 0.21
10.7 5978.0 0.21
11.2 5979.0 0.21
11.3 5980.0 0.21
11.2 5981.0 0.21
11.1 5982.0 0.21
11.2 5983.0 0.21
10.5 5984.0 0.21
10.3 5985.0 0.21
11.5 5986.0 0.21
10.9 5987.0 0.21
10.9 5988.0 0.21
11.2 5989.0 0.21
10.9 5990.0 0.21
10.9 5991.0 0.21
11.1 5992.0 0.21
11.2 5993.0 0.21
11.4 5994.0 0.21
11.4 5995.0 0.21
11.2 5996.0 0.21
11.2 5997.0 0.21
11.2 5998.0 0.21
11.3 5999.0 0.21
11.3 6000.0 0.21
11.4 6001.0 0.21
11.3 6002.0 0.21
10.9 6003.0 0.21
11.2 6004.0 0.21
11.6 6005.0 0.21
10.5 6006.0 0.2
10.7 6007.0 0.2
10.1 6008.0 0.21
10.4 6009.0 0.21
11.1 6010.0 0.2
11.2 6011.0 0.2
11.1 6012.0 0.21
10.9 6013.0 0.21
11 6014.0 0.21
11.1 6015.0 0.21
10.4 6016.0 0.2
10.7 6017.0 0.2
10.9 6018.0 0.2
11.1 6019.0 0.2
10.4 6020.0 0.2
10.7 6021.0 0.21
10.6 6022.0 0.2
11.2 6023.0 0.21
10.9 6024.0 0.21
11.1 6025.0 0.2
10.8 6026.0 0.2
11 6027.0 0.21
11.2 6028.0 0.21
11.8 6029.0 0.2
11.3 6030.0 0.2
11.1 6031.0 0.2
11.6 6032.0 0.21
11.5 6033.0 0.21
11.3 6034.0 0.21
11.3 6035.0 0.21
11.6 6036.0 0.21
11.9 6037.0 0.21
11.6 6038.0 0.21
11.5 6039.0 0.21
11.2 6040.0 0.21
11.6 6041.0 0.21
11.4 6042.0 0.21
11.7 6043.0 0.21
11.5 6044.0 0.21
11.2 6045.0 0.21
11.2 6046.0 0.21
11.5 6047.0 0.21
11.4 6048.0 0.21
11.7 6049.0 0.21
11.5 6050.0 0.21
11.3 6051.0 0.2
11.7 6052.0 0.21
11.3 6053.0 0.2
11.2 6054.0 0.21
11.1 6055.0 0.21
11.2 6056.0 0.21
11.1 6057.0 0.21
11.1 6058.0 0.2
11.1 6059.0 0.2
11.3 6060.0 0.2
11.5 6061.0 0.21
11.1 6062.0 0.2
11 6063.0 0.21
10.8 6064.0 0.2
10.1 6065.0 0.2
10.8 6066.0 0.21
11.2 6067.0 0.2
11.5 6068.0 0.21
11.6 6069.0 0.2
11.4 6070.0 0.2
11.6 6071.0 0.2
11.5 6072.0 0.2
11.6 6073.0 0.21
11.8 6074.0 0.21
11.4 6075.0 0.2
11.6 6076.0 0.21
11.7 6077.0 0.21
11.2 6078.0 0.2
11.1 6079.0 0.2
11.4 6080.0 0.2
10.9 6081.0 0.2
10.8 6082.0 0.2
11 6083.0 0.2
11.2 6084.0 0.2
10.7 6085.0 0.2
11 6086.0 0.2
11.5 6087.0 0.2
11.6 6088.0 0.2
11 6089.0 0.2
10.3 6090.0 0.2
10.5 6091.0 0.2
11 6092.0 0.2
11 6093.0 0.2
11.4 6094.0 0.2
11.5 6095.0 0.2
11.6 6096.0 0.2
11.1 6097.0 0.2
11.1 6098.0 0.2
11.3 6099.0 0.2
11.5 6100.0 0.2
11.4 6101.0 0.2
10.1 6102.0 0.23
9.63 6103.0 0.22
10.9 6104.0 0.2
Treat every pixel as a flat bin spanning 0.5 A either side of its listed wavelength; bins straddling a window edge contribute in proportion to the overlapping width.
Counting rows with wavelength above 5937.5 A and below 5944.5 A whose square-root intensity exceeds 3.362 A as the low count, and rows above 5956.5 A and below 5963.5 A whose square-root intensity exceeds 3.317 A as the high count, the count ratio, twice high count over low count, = 10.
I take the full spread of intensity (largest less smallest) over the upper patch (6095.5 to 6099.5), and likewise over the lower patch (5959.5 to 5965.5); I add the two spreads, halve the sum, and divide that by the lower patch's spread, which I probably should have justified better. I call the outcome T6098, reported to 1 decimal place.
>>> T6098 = 1.1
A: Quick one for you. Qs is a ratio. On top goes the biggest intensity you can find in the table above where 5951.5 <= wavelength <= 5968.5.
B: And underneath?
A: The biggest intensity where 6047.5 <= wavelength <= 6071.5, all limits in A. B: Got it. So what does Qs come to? 0.98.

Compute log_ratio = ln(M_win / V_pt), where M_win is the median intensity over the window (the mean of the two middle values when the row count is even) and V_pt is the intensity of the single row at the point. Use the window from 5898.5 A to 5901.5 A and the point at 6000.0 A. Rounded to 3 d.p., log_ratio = -0.073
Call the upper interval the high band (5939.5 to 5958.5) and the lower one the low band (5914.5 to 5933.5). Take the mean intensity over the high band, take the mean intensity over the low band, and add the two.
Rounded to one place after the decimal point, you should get 22.0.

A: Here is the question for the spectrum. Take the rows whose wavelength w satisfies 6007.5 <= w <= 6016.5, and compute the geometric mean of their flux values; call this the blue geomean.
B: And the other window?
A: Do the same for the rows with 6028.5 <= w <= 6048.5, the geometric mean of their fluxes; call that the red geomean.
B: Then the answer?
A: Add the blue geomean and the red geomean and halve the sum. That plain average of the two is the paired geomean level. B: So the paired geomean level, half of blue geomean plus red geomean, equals 11.1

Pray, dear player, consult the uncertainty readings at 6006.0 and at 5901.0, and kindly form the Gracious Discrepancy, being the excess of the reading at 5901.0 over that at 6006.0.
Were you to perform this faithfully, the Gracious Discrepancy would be 0.010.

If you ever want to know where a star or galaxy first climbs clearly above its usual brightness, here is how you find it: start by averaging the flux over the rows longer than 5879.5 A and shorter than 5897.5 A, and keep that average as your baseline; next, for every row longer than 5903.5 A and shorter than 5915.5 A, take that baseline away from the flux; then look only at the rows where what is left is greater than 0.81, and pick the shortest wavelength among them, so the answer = 5904.0 A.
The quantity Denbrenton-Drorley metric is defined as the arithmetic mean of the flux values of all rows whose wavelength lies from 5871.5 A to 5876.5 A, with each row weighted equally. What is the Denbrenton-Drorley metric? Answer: 11.10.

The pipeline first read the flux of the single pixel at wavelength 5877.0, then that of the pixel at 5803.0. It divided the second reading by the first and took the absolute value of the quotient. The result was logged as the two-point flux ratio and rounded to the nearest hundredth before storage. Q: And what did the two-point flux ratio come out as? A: 0.96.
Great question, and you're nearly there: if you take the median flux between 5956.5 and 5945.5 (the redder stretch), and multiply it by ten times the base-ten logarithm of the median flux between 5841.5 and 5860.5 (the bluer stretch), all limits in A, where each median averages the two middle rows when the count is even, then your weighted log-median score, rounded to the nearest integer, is 114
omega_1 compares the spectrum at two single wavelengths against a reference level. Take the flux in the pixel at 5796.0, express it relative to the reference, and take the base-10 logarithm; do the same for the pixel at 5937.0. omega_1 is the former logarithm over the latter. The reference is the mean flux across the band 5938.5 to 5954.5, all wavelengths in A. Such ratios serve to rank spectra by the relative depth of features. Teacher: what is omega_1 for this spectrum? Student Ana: 2.6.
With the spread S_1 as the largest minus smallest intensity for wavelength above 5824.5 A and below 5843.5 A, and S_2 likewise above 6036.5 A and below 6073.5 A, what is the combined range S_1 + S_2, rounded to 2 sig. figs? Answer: 2.6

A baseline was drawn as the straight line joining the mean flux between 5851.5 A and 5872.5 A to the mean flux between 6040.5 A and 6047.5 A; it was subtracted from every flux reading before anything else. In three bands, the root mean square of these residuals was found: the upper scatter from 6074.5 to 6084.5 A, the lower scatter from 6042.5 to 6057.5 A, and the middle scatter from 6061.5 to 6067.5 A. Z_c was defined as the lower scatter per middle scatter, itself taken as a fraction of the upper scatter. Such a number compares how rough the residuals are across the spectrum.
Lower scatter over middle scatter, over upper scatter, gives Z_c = 0.71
